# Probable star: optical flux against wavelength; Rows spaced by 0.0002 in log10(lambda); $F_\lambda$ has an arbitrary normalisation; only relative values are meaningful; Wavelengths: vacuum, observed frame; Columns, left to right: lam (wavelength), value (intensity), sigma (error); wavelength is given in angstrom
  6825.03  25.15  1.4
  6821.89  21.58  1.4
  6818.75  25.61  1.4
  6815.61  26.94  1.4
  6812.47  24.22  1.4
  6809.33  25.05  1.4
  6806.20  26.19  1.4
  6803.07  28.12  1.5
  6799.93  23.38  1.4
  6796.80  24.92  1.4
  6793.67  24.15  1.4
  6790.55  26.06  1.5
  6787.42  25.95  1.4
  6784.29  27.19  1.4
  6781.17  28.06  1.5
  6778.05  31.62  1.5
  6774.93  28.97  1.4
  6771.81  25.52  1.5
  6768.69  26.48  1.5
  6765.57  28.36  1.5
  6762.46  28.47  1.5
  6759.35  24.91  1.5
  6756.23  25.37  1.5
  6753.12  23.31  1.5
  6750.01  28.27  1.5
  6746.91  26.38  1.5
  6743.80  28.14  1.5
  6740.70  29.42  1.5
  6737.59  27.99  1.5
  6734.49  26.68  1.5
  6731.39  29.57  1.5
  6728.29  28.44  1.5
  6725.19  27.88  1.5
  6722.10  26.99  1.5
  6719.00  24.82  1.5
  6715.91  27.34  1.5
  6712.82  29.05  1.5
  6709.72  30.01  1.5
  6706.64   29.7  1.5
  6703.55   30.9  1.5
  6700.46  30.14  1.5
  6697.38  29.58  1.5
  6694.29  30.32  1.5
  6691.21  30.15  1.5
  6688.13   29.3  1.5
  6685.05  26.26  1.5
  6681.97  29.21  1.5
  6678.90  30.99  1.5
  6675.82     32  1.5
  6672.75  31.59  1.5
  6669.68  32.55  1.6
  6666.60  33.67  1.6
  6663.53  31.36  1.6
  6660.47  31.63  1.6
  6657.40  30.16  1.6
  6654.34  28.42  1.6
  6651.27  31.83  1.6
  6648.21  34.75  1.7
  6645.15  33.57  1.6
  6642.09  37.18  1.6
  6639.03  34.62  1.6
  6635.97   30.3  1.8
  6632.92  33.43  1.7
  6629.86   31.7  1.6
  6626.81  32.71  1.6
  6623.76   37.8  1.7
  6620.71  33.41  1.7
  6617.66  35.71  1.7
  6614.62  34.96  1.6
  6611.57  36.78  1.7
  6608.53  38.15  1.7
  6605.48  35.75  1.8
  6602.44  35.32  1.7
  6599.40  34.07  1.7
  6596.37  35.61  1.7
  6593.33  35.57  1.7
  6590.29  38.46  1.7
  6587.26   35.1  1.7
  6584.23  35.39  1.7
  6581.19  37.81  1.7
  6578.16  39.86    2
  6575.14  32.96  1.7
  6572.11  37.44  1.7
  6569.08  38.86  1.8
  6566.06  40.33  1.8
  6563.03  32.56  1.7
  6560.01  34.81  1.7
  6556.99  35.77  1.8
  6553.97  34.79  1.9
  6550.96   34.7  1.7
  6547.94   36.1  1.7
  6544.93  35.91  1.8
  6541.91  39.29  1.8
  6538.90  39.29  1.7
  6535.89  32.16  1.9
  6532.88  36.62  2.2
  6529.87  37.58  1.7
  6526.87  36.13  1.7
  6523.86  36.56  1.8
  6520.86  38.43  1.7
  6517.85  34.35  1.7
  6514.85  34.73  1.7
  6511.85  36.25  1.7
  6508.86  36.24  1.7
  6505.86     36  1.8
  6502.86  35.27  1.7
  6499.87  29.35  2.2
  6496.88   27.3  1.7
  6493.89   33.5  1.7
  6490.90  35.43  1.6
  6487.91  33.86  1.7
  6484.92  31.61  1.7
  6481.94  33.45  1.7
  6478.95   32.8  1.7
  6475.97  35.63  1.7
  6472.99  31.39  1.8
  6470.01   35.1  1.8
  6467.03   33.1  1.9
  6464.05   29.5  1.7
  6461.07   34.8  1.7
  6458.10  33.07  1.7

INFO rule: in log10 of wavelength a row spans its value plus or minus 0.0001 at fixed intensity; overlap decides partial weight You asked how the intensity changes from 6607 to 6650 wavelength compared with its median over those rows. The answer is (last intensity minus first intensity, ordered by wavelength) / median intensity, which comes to -0.10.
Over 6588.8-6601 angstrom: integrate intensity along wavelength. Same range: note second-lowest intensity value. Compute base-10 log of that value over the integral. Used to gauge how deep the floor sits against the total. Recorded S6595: -1.09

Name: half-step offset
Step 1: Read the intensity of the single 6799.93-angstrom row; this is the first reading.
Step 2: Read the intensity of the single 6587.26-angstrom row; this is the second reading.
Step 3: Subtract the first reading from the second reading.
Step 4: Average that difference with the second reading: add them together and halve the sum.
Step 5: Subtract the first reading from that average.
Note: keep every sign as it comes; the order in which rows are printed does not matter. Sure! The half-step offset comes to 0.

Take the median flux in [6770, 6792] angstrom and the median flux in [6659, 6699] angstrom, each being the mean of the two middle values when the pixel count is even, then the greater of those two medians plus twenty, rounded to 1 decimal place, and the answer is 51.0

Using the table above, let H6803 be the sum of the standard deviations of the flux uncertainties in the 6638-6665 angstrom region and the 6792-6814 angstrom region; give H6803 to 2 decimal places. 0.07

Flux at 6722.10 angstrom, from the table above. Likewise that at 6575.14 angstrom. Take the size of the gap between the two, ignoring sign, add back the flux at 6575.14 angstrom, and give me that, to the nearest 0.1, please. 38.9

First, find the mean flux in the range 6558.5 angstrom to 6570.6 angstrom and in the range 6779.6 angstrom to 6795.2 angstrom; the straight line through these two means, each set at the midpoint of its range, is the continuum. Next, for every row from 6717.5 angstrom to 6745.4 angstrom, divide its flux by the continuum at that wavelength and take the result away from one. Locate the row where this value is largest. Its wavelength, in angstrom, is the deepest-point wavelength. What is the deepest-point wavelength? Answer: 6719.00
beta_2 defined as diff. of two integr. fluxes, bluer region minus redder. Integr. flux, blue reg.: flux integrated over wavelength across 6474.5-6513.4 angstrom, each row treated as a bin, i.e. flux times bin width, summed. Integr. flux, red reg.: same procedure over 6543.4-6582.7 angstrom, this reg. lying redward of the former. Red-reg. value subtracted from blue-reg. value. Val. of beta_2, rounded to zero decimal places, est -120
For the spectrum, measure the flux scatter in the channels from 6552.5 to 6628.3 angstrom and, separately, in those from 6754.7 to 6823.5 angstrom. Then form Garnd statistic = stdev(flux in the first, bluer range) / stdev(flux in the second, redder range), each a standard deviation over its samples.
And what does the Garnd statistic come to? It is 0.99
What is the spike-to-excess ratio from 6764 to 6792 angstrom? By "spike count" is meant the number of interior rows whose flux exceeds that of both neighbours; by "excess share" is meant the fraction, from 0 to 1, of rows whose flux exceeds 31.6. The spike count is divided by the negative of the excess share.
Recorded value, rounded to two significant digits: -9.0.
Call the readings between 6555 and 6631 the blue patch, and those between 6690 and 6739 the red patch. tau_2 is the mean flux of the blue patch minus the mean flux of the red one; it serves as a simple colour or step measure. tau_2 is 7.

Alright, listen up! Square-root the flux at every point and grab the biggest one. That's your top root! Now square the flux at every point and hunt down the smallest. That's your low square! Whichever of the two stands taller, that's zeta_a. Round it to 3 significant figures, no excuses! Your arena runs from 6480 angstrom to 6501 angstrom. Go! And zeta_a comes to 745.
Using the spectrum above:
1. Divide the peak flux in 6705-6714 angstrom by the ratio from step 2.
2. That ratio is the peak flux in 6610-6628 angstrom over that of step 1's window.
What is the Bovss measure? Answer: 24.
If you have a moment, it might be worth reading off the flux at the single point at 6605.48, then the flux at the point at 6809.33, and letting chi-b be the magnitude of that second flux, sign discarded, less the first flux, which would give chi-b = -11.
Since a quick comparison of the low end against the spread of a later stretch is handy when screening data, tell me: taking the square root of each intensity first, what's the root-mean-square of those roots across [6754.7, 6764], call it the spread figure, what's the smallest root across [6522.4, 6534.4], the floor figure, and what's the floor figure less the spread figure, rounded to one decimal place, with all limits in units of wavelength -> 0.9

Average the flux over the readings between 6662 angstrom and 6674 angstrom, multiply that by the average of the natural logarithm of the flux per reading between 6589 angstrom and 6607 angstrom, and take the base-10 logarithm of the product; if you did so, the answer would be 2.06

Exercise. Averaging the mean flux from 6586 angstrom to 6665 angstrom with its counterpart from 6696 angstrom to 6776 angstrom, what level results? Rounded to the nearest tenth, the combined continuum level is 31.0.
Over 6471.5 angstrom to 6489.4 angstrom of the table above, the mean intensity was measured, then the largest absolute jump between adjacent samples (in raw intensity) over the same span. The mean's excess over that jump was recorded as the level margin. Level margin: 28.9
